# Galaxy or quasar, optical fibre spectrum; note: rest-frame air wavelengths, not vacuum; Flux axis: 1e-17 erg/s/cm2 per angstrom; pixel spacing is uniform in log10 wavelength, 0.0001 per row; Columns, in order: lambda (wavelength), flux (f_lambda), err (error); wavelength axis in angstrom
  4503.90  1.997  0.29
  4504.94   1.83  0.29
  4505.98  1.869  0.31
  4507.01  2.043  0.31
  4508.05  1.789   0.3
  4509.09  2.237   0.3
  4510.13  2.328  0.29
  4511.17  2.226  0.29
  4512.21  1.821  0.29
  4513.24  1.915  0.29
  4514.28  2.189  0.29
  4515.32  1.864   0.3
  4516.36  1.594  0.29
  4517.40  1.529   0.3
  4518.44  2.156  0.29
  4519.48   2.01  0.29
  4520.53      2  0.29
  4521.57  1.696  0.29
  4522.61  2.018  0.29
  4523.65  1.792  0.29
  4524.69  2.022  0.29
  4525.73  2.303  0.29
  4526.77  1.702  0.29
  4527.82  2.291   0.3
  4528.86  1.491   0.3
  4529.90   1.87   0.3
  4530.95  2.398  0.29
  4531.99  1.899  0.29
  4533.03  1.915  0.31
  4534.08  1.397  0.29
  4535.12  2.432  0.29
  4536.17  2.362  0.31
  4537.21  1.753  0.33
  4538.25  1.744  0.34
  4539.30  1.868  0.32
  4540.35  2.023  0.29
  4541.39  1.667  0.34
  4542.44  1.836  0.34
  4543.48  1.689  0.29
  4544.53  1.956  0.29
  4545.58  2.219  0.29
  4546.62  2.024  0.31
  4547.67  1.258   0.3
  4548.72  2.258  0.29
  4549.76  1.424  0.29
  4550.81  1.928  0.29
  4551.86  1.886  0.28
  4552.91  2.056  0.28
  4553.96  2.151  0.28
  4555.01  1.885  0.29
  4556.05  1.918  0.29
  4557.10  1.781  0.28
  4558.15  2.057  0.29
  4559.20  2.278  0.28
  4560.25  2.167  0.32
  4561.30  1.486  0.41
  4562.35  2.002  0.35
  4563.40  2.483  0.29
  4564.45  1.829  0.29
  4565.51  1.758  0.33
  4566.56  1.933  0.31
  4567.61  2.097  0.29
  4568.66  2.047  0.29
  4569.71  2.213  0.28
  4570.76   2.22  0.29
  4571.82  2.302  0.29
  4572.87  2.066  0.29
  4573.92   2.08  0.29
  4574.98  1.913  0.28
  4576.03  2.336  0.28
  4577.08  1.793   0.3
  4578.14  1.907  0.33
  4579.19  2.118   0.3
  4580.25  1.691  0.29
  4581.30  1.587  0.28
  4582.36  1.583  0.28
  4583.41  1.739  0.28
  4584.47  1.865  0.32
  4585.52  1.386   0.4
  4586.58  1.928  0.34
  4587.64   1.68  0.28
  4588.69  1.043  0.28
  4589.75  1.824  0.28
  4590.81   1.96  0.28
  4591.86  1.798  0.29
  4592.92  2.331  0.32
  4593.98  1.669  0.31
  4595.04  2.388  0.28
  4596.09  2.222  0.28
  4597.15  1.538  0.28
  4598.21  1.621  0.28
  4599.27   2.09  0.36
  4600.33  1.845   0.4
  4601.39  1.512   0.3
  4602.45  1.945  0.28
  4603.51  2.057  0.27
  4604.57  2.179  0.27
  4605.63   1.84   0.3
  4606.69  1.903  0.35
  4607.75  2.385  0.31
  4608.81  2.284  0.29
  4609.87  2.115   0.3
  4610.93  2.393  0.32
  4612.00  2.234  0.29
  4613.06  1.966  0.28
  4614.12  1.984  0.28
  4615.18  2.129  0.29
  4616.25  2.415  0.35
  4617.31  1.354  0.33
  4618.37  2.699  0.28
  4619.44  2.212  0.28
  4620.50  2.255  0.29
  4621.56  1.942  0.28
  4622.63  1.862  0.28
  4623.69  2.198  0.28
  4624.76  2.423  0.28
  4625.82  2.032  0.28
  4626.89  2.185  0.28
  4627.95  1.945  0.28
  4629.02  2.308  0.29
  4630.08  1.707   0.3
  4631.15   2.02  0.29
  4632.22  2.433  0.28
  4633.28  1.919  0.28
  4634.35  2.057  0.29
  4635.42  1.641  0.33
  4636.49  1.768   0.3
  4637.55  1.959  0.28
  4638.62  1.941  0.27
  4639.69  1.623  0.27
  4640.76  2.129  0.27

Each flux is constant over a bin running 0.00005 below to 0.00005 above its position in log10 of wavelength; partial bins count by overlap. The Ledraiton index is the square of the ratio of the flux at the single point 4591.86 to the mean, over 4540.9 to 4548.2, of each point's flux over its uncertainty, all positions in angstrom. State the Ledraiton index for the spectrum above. 0.093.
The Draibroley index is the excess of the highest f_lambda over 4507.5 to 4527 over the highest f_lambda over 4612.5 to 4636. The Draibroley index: -0.37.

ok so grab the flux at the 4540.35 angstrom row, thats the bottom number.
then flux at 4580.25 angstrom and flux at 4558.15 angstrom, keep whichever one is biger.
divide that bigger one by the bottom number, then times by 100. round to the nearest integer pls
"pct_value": 102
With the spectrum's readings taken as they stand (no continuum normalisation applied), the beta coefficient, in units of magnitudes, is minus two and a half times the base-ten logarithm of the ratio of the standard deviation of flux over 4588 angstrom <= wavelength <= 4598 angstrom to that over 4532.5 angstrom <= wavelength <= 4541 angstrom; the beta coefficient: -0.3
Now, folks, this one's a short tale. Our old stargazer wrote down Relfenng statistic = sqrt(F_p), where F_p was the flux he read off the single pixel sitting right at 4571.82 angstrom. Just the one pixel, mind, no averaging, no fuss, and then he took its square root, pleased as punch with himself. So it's 1.52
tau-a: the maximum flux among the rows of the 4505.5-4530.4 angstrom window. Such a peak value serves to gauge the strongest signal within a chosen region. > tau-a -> 2.328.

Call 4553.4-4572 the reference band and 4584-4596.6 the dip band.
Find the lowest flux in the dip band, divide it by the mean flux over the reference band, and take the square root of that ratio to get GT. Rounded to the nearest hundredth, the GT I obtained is 0.72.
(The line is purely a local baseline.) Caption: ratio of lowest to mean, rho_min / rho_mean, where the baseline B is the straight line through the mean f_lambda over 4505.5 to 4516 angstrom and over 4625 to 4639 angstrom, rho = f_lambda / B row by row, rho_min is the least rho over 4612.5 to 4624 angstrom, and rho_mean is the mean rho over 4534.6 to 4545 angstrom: 0.71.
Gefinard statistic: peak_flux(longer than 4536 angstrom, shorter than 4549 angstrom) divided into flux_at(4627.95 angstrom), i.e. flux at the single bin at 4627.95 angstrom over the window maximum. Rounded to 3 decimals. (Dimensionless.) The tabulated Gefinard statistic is 0.823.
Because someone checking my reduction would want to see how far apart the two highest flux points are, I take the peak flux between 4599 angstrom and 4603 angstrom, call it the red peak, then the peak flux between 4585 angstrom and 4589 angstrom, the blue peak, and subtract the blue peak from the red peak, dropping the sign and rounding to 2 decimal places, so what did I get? 0.16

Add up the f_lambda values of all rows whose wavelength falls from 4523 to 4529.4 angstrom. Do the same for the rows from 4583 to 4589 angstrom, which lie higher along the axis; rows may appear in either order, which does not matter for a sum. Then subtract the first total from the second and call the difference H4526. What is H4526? -2.0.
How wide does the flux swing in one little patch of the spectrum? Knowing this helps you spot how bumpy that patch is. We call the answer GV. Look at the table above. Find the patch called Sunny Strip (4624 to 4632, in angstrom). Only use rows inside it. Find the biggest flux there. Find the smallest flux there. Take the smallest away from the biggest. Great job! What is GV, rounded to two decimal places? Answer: 0.72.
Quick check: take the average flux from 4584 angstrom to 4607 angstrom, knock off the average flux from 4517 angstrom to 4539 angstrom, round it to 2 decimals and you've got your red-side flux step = -0.10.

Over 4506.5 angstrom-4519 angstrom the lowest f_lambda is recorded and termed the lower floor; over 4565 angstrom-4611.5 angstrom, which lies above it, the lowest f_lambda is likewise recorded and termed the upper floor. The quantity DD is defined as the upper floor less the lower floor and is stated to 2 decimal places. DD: -0.49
